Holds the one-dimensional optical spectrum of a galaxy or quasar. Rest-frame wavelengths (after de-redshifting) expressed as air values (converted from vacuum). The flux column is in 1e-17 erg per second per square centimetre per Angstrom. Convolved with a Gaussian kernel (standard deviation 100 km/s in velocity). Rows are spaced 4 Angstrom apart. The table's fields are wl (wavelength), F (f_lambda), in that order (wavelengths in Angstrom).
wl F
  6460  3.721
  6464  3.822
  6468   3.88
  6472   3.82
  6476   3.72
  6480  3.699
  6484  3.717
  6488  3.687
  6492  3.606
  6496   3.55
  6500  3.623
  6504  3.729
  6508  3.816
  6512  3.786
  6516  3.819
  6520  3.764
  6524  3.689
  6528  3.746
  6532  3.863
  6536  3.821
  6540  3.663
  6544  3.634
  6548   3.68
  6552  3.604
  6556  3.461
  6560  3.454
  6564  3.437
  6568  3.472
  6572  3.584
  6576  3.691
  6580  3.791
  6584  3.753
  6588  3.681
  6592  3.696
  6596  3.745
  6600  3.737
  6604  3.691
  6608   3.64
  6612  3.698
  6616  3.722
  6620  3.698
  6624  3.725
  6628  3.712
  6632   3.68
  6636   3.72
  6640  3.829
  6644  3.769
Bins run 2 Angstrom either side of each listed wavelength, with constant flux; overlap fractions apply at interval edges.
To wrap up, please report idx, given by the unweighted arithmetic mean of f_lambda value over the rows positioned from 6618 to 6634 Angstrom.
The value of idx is 3.70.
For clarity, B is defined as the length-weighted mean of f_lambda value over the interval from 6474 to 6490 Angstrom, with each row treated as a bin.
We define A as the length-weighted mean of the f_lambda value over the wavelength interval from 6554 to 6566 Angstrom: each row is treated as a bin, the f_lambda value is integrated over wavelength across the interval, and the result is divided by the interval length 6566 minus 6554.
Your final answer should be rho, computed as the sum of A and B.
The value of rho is 7.16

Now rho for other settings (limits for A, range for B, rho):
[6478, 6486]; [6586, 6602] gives 7.42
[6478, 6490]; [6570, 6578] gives 7.34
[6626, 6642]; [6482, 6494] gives 7.41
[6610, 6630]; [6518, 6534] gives 7.48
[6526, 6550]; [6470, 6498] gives 7.42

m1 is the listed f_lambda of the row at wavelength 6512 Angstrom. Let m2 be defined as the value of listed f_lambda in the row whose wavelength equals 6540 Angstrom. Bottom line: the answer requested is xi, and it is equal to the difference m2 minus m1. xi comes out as -0.1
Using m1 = 3.786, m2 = 3.663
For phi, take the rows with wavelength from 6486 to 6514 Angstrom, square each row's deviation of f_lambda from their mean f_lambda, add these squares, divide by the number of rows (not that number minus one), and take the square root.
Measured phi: 0.091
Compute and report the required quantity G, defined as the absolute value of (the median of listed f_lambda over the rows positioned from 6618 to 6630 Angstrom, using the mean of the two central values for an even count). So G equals 3.71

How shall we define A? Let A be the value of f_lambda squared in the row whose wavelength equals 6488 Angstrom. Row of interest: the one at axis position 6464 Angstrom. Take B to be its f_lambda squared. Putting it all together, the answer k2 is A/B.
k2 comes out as 0.93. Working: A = 13.6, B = 14.6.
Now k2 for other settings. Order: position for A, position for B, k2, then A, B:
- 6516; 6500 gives 1.11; 14.6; 13.1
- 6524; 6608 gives 1.03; 13.6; 13.2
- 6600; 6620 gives 1.02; 14.0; 13.7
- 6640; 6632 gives 1.08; 14.7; 13.5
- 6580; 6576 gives 1.05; 14.4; 13.6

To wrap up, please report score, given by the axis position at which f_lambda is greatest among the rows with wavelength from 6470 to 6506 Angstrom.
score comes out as 6472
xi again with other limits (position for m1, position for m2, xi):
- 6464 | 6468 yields 0.1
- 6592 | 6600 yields 0.0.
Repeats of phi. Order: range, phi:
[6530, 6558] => 0.125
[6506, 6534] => 0.053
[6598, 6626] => 0.030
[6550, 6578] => 0.090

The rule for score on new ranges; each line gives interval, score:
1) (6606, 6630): 6624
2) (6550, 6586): 6580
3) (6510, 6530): 6516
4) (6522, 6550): 6532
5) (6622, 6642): 6640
